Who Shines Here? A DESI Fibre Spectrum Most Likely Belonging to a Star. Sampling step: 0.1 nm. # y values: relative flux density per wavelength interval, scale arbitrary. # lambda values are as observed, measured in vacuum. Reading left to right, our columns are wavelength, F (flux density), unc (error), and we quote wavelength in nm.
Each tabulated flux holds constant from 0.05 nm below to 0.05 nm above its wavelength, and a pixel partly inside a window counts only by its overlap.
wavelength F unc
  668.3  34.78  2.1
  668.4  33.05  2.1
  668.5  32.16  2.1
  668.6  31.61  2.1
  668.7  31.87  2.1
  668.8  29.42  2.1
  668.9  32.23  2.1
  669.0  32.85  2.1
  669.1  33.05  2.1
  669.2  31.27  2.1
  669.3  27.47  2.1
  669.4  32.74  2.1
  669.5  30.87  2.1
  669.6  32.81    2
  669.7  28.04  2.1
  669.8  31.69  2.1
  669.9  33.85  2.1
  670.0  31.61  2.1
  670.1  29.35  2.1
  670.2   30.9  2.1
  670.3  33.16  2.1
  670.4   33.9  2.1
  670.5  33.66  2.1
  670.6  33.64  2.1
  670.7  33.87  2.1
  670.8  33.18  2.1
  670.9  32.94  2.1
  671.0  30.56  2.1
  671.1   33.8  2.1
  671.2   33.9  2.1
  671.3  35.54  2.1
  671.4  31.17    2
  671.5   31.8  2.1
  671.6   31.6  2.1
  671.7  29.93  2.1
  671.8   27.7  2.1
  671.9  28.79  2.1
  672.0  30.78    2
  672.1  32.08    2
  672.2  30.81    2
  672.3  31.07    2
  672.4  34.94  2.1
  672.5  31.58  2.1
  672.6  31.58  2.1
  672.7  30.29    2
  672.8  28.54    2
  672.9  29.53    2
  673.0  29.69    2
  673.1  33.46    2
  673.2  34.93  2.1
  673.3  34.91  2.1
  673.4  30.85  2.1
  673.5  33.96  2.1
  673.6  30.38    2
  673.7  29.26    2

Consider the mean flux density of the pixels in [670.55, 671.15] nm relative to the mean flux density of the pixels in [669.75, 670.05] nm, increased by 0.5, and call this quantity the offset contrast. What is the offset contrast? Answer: 1.52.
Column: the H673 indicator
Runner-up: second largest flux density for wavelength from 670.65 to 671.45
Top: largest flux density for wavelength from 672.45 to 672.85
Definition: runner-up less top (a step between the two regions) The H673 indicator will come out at 2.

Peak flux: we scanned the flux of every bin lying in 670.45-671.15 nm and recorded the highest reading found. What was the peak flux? 33.87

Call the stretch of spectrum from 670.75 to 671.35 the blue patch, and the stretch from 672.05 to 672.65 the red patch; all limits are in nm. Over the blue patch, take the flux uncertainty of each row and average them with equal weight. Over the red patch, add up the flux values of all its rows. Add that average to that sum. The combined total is 194.2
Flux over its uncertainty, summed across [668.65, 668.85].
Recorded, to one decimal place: 29.2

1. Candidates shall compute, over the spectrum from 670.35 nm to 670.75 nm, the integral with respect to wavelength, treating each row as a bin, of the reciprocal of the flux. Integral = 0.012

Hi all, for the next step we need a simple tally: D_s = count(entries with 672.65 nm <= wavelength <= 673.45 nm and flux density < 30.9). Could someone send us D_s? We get 5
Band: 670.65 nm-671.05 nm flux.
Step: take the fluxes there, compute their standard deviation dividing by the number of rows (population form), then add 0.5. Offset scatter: 1.7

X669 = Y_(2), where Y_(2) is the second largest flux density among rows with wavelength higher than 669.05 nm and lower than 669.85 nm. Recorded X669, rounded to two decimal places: 32.81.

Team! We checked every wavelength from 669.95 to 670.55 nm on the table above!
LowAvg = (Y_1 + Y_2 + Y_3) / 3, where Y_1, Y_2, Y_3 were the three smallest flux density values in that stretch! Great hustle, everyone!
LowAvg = 30.6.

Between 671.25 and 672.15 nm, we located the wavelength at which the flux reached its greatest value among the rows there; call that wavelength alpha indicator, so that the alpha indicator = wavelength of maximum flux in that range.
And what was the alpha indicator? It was 671.3 nm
